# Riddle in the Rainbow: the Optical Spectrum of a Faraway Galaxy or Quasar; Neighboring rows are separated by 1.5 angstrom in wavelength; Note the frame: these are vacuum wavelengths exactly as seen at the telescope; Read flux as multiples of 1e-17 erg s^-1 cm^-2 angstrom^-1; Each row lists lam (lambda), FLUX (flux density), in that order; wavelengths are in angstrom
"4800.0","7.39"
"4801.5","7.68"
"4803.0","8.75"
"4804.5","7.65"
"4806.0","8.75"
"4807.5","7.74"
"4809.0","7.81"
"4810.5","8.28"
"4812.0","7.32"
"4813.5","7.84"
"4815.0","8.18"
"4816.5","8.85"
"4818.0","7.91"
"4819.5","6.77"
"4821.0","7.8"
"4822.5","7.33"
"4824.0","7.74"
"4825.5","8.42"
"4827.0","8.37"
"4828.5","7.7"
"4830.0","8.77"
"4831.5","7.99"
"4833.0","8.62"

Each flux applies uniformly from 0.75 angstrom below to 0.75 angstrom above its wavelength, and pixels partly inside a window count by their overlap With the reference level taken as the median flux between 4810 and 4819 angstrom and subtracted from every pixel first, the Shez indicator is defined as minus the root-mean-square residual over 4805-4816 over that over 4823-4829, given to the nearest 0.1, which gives -1.3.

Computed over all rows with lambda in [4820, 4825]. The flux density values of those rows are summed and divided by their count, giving 7.62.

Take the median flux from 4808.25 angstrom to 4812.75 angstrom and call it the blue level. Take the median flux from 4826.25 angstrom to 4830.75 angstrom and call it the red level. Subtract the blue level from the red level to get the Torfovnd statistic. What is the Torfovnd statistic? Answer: 0.56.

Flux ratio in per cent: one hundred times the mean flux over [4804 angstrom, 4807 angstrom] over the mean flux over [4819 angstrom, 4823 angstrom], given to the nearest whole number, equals 112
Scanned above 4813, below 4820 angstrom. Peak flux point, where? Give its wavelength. 4816.5 angstrom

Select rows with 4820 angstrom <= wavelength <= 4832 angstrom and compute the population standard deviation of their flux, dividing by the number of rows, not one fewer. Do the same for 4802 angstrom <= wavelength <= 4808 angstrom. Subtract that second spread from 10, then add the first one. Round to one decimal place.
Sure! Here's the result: 9.9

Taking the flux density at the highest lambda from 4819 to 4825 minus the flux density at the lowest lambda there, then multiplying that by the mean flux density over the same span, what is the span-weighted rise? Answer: 7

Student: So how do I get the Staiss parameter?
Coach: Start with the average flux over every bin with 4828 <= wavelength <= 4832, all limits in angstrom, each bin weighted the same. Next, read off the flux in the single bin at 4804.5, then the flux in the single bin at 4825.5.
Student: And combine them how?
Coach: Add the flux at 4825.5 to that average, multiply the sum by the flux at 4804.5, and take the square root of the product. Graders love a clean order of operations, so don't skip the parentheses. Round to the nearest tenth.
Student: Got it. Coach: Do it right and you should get 11.3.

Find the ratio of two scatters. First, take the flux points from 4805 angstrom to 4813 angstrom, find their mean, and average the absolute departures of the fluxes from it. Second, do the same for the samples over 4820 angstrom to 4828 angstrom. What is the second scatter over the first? 0.87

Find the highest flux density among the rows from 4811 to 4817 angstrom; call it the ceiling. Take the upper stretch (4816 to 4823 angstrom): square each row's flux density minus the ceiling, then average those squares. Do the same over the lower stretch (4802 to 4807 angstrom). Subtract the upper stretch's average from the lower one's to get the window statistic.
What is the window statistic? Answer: -1.2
